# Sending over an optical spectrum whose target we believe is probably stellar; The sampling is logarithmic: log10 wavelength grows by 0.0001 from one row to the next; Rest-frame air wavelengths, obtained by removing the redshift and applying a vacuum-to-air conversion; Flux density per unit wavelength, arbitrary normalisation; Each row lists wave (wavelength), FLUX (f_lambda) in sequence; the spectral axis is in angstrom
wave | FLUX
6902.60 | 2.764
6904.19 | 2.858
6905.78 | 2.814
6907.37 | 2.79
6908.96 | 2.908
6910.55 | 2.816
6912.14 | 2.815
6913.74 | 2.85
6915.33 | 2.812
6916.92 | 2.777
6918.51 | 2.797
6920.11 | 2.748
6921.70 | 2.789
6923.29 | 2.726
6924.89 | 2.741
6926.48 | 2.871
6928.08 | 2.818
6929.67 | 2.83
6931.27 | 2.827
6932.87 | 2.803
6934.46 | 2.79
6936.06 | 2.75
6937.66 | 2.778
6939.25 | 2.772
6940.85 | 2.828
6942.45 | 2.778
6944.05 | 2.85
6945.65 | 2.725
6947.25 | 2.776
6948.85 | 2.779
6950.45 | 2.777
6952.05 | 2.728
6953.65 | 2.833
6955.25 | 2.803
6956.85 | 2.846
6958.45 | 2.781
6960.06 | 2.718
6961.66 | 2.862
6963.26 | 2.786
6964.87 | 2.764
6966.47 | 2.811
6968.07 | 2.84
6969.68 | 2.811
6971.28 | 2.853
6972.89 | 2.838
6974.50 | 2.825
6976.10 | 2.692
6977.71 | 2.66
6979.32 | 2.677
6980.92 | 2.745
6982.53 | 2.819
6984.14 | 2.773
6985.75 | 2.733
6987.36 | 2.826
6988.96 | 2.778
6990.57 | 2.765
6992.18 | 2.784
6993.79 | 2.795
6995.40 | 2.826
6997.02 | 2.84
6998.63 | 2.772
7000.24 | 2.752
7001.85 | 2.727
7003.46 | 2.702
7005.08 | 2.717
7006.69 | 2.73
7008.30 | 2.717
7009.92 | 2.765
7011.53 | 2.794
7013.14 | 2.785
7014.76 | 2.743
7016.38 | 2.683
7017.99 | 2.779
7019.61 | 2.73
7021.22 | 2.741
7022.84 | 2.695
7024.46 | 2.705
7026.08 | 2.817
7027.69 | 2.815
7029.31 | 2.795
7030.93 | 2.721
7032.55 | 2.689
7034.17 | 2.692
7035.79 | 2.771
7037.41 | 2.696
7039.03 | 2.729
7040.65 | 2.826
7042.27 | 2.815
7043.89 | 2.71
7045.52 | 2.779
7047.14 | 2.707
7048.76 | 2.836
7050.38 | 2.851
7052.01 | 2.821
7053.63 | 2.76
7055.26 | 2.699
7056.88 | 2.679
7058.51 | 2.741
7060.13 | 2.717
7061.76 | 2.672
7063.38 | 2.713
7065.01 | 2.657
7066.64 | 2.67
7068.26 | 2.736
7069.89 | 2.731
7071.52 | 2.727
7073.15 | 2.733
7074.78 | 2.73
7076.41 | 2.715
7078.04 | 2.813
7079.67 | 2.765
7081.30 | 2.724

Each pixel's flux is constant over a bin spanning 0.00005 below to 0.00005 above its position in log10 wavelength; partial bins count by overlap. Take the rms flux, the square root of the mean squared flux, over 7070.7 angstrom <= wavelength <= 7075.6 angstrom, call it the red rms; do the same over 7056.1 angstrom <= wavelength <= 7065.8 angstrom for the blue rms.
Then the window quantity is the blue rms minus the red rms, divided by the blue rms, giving -0.012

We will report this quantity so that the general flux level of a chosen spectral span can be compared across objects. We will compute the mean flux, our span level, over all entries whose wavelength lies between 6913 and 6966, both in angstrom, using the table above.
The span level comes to 2.79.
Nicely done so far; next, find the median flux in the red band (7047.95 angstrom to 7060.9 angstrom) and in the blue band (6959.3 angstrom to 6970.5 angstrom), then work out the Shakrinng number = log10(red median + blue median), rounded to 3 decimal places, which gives 0.745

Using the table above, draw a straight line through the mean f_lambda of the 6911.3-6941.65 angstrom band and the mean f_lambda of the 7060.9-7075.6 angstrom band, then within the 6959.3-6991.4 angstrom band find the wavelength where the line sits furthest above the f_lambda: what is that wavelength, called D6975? 6977.71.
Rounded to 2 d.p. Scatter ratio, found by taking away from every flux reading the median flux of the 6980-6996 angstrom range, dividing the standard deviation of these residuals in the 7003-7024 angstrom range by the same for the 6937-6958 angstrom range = 0.88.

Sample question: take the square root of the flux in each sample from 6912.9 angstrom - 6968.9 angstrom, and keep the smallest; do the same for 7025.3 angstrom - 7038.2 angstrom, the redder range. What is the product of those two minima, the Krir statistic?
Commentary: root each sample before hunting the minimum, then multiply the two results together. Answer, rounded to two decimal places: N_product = 2.70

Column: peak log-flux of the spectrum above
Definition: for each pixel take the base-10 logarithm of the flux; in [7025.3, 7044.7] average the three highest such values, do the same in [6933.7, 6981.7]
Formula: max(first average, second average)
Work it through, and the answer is 0.456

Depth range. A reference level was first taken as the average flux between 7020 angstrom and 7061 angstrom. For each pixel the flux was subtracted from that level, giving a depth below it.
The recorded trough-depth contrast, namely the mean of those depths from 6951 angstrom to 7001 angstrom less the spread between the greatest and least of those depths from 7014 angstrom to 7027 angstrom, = -0.17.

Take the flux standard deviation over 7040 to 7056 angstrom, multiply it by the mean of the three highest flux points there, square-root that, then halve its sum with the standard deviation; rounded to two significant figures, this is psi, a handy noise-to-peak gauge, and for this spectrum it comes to 0.23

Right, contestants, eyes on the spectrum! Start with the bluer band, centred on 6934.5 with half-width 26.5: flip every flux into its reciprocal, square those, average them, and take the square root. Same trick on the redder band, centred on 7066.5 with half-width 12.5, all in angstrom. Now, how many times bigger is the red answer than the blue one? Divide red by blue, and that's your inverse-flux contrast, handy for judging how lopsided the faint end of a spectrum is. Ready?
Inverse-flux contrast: 1.03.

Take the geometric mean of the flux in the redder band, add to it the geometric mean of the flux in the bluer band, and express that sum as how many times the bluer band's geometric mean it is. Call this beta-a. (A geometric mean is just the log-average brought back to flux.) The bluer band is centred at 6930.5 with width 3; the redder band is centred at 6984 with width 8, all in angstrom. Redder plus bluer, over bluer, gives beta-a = 1.98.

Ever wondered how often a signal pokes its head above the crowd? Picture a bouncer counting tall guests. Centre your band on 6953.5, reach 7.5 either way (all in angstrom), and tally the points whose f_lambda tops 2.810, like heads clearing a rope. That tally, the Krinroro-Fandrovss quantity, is 2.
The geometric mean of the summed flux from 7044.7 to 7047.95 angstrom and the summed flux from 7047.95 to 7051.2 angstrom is 5.59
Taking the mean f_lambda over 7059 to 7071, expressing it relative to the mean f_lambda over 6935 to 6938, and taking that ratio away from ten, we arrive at 9.02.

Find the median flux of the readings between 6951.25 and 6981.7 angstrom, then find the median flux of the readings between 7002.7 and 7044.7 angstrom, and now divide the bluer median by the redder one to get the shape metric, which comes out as 1.03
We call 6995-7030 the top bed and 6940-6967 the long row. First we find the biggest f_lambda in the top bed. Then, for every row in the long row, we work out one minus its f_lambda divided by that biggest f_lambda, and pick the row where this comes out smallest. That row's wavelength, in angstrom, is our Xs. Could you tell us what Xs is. 6961.66 angstrom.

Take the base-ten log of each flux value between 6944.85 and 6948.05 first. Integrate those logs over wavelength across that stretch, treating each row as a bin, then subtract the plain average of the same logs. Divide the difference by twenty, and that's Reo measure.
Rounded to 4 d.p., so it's 0.0483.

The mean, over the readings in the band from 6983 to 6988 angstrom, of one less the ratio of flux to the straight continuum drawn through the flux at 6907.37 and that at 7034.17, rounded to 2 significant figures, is -0.018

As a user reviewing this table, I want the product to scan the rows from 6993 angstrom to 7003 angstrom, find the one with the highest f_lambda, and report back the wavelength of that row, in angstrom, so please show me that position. 6997.02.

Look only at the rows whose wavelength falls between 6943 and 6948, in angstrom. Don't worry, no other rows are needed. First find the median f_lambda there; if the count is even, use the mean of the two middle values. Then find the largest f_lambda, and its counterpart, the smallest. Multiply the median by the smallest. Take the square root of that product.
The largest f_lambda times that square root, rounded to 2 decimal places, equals 7.84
